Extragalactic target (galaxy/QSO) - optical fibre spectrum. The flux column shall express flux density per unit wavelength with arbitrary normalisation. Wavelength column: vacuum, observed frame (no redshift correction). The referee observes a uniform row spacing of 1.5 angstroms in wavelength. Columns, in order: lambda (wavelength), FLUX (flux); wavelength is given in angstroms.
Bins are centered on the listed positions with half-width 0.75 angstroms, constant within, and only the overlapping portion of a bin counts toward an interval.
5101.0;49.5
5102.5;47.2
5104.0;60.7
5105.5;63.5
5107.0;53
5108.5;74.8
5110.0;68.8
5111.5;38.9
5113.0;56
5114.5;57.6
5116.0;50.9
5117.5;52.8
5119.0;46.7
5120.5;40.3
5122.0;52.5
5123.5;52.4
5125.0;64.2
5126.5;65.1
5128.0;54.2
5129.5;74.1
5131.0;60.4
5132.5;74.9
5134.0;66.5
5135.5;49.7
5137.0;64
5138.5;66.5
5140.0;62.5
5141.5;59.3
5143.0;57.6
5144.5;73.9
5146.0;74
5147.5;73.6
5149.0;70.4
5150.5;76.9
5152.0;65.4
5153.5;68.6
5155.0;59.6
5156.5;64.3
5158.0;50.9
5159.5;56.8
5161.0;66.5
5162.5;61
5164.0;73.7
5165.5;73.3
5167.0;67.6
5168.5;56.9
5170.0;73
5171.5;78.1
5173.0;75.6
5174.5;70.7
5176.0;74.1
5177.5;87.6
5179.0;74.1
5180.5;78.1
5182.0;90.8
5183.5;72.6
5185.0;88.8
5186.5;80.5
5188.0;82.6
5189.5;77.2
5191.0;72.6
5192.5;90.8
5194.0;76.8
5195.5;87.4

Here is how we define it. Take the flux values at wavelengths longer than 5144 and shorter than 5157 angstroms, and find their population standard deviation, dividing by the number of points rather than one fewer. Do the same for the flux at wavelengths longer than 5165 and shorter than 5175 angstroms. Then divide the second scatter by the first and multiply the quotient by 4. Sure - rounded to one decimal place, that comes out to 4.8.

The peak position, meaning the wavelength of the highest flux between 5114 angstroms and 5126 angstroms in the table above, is 5125.0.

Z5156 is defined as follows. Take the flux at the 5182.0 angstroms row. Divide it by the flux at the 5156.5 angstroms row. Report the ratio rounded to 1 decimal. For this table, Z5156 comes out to 1.4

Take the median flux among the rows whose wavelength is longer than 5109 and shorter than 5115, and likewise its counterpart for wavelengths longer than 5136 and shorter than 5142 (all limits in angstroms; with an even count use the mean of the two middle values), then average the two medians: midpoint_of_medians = 60.0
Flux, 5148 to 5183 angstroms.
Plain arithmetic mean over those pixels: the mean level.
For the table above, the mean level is 70.2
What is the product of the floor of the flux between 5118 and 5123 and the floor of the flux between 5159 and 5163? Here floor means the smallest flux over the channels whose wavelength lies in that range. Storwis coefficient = 2289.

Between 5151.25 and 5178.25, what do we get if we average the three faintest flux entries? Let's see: 54.9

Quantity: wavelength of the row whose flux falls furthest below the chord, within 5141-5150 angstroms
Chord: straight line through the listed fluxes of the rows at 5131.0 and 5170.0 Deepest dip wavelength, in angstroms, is 5143.0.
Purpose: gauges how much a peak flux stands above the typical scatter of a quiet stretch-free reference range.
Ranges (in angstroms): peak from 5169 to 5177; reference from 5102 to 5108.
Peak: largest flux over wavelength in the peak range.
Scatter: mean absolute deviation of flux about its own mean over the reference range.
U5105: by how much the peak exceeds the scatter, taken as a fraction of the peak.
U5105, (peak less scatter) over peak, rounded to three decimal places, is 0.923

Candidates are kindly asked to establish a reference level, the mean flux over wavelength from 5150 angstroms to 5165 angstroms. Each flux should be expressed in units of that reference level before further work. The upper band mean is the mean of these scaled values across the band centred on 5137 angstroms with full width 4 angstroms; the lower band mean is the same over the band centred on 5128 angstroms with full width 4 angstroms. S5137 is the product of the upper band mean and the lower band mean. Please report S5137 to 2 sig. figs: 0.93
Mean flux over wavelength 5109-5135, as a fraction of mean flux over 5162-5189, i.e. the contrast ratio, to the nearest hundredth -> 0.76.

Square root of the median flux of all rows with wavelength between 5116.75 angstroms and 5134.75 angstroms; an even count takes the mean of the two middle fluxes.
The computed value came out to 7.6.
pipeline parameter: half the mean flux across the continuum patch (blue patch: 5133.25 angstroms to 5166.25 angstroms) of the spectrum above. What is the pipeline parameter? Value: 32.6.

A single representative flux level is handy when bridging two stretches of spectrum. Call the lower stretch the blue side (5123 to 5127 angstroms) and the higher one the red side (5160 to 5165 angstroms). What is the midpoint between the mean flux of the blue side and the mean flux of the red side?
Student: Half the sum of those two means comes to 64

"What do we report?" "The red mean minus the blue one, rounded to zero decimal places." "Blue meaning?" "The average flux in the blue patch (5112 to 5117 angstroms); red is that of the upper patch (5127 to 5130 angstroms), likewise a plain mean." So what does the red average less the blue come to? 9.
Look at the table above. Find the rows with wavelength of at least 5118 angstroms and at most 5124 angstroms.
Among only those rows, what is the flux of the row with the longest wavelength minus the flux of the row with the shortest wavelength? 6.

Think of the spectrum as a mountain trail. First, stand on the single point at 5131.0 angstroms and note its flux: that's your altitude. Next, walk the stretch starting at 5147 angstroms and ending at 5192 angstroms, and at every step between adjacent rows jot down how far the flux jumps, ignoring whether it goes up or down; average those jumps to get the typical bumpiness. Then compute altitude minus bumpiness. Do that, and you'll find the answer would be 52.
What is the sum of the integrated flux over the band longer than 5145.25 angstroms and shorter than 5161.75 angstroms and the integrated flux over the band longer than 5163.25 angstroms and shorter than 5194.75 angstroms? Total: 3514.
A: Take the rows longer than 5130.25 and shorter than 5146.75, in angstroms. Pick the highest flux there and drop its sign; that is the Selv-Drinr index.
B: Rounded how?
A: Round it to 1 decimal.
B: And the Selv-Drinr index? 74.9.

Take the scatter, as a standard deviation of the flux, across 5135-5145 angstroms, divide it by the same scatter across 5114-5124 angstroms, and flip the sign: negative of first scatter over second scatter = -1.38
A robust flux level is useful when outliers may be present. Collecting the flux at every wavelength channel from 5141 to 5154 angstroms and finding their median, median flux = 70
